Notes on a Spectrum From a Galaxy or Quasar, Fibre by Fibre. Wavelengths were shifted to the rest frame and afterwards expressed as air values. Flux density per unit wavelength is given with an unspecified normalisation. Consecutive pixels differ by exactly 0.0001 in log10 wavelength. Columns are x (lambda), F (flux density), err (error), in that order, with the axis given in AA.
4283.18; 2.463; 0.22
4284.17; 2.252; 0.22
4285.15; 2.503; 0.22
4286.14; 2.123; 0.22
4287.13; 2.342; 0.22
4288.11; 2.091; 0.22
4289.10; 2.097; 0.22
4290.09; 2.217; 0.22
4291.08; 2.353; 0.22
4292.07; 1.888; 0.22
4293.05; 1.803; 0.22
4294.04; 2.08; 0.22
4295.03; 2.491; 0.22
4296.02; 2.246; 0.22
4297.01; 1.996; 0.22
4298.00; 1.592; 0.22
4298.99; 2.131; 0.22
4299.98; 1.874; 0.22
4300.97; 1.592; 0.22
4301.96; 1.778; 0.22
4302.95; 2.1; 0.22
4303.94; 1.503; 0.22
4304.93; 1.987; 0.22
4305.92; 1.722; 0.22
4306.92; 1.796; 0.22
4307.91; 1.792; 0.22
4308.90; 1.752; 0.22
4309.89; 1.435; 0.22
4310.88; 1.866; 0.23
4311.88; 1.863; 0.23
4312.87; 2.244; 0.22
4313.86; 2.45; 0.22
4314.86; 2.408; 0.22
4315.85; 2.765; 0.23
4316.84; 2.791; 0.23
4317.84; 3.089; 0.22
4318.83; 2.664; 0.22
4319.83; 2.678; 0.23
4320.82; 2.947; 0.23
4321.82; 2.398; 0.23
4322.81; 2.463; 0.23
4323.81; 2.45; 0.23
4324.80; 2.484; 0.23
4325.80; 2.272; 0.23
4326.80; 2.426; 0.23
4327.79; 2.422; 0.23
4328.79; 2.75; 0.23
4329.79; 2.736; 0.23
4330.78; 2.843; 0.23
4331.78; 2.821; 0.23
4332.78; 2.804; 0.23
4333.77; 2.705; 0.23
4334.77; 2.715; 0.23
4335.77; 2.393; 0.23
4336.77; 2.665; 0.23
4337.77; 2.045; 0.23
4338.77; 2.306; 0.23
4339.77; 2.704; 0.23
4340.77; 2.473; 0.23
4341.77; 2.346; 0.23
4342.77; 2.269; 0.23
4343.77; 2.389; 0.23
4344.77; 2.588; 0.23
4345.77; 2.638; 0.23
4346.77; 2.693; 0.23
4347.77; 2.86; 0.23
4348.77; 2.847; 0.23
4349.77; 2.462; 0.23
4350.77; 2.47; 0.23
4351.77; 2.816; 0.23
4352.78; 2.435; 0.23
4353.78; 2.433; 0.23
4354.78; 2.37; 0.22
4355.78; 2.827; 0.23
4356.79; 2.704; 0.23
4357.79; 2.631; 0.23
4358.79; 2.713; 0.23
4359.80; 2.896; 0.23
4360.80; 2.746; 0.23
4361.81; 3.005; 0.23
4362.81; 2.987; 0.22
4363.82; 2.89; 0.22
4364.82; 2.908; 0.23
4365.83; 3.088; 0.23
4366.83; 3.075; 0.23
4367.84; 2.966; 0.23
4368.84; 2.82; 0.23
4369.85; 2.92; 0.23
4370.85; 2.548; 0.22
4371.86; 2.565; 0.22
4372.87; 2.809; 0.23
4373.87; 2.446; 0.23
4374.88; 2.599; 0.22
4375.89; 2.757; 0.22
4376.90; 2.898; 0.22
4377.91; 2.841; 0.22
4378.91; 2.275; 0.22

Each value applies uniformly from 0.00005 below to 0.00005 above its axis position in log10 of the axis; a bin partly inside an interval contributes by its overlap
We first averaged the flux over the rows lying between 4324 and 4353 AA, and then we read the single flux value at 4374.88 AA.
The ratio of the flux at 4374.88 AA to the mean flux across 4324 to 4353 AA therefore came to 1.0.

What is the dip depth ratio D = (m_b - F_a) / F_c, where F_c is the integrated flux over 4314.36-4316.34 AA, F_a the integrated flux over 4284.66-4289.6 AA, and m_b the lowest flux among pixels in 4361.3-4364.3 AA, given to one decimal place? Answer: -1.6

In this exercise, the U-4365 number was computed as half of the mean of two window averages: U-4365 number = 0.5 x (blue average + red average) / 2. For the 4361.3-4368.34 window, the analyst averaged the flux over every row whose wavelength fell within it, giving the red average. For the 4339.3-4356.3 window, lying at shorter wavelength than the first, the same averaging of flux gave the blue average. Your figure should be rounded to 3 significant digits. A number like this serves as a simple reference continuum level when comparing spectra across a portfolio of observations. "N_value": 1.39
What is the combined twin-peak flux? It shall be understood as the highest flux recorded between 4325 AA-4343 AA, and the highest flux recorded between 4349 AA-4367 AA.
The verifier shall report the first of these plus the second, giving 5.9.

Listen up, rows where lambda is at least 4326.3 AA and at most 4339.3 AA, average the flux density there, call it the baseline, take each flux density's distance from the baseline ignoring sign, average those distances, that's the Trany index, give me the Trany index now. 0.207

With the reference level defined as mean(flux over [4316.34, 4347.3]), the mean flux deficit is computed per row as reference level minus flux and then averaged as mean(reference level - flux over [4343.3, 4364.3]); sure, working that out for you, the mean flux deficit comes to -0.11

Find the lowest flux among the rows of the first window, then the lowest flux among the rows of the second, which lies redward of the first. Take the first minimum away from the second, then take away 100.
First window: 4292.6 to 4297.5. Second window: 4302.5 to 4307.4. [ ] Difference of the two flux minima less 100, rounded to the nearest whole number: -100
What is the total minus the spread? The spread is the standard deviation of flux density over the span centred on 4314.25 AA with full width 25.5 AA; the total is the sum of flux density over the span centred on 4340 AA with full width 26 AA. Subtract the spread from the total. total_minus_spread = 67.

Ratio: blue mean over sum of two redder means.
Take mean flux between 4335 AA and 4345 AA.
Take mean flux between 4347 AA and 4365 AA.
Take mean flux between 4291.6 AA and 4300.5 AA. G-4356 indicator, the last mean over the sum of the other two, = 0.391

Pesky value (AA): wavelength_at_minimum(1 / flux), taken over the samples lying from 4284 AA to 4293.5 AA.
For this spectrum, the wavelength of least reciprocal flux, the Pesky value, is 4285.15 AA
